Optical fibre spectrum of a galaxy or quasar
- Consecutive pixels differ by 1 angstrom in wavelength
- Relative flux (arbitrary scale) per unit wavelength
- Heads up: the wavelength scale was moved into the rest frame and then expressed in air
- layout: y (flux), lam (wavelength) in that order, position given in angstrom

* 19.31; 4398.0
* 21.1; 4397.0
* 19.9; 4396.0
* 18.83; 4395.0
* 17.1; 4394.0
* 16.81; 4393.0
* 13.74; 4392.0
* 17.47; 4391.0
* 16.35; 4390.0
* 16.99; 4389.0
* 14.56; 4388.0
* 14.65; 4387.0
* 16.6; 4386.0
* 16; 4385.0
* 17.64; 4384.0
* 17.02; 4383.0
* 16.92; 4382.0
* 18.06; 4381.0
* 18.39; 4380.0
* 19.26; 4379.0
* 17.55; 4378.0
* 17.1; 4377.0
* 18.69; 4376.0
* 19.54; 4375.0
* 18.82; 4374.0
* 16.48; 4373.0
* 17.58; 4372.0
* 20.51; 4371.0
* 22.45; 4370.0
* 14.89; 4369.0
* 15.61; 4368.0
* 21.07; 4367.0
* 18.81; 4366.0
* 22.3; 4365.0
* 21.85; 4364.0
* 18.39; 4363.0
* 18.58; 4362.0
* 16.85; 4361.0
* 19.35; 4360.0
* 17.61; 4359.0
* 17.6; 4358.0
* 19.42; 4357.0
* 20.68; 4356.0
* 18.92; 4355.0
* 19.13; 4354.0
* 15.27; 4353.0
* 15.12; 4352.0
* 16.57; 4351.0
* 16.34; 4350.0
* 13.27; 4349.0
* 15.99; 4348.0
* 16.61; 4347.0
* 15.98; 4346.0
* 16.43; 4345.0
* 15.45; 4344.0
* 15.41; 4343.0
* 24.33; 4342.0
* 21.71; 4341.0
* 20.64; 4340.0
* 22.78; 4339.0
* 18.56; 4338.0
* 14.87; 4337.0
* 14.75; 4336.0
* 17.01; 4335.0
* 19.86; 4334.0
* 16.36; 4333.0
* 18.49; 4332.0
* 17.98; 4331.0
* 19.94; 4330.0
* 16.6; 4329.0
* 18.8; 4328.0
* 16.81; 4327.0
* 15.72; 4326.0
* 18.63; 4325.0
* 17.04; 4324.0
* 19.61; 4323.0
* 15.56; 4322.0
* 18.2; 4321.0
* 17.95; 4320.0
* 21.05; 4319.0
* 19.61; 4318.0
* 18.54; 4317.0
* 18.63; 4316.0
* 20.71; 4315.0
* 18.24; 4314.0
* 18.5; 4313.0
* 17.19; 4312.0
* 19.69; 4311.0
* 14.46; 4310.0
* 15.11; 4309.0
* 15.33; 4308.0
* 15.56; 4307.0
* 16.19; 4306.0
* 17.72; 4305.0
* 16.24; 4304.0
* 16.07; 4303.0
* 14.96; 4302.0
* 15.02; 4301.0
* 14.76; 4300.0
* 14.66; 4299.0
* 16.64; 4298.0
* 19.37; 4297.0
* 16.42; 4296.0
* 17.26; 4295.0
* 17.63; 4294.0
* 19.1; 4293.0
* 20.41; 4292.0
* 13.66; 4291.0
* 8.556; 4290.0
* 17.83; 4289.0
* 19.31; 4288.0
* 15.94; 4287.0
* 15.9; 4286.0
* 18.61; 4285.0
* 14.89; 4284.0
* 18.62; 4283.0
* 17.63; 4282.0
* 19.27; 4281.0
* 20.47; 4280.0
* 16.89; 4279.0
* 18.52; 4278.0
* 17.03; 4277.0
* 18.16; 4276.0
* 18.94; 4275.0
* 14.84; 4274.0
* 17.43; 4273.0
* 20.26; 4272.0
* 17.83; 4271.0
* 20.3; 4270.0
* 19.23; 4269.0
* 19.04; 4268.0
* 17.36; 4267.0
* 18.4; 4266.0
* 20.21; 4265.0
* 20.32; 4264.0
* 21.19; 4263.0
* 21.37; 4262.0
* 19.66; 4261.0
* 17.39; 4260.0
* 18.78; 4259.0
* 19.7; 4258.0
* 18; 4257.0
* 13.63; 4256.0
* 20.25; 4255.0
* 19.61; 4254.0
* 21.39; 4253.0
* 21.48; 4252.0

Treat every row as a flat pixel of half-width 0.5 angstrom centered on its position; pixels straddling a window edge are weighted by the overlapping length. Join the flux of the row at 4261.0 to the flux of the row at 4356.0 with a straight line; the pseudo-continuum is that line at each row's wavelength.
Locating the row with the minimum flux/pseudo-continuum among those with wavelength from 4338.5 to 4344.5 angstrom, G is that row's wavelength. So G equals 4343.0 angstrom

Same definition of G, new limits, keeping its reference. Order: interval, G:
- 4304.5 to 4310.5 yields 4310.0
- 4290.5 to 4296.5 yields 4291.0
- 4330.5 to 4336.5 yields 4336.0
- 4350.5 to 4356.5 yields 4352.0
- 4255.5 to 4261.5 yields 4256.0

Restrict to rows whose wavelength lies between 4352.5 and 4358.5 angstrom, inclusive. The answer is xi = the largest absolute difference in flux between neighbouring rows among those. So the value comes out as 3.9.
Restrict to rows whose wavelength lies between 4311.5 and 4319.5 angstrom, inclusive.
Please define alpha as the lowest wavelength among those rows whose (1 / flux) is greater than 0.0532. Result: 4312.0 angstrom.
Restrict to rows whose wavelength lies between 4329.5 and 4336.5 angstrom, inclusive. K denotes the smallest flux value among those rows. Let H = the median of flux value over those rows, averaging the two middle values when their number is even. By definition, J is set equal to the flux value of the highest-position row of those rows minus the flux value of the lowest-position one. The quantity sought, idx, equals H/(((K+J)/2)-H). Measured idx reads -1.36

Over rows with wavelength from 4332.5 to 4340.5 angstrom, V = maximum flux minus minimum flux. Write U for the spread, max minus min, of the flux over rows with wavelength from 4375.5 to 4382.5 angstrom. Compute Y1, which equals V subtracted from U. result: -6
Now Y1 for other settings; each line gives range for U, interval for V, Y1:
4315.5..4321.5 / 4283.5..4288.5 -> -1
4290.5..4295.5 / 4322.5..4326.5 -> 3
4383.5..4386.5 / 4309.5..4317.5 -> -5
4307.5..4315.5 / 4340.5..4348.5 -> -3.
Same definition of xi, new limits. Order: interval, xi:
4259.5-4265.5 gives 2.3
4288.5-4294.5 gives 9.3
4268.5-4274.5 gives 2.8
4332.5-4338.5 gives 3.7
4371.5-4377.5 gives 2.3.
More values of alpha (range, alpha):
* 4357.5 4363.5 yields 4358.0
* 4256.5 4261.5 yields 4257.0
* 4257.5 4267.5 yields 4259.0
